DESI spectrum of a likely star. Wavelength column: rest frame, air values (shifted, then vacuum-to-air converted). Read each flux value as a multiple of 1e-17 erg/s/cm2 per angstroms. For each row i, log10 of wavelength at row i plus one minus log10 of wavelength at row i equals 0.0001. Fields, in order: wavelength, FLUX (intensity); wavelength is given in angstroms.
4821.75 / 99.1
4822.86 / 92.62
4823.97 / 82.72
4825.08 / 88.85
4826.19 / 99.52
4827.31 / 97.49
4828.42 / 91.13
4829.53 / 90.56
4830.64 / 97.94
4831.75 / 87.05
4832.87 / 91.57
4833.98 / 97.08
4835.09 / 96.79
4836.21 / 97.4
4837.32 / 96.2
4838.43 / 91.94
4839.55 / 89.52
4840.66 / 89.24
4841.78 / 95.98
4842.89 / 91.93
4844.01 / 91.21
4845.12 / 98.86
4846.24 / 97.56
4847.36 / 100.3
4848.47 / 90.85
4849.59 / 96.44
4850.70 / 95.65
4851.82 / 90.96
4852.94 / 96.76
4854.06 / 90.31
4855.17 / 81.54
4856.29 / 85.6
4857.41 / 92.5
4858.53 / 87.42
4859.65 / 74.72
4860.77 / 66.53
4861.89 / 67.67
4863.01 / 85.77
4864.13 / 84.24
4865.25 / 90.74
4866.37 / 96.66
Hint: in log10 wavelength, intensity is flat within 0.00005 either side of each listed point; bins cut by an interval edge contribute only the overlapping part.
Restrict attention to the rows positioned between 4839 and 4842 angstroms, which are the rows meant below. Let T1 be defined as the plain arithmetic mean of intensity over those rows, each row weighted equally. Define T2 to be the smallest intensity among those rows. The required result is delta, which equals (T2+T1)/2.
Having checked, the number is 90.4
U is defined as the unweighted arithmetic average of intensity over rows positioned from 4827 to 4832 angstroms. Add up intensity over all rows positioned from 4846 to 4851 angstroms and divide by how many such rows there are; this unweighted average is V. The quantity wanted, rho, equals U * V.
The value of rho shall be 8927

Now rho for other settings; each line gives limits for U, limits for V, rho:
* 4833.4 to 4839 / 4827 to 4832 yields 8901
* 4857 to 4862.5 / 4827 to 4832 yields 7220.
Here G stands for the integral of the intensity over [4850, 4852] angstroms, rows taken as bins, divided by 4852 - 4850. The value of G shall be 94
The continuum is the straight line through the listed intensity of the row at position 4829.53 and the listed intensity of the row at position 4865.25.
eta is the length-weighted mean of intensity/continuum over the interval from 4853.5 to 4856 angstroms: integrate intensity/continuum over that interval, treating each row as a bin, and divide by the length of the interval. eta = 0.95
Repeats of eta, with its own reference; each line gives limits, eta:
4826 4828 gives 1.08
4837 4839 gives 1.03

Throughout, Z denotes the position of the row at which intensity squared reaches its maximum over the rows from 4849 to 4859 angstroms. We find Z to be 4852.94 angstroms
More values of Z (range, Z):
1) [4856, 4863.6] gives 4857.41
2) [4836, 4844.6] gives 4836.21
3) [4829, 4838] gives 4830.64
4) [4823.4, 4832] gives 4826.19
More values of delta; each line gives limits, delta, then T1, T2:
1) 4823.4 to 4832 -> 87.3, 91.9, 82.72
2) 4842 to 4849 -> 93.0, 95.1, 90.85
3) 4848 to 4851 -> 92.6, 94.3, 90.85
